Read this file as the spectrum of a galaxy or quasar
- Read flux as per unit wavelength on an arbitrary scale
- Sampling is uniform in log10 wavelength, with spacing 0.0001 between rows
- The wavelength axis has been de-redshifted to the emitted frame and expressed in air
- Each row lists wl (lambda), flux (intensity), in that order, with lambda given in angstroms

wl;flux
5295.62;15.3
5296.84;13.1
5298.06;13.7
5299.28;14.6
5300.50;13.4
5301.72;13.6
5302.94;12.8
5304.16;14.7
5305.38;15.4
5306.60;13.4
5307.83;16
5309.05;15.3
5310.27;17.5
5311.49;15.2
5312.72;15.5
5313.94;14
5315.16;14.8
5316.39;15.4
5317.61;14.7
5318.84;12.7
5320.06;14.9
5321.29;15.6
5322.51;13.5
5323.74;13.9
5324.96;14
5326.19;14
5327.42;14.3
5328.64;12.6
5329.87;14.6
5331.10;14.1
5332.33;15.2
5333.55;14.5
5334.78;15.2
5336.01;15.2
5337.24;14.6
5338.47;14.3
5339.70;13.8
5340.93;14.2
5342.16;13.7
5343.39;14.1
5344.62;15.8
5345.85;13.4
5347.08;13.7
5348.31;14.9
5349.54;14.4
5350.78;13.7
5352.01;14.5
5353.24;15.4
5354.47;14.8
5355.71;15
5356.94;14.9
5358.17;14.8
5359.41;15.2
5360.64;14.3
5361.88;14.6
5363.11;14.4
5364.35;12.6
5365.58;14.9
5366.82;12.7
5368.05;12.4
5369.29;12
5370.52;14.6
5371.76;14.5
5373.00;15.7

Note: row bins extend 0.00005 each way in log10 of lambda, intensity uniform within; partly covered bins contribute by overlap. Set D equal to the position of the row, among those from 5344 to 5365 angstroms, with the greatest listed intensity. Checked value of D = 5344.62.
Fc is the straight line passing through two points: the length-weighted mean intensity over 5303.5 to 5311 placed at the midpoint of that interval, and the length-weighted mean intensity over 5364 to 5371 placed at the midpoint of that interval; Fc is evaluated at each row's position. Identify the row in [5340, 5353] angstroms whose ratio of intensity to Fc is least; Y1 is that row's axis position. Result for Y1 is 5345.85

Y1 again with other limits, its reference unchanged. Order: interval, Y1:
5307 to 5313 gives 5311.49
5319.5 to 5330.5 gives 5328.64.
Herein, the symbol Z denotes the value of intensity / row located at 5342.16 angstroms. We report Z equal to 13.7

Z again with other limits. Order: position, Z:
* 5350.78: 13.7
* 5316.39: 15.4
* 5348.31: 14.9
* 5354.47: 14.8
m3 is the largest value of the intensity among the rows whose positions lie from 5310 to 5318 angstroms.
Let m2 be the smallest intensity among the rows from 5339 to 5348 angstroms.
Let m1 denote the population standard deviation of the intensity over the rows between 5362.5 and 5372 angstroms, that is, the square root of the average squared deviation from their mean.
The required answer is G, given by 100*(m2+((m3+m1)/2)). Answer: 2271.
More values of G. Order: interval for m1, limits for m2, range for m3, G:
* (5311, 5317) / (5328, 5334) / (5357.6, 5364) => 2047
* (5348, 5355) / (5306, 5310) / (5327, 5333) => 2126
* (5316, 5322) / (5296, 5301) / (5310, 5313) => 2237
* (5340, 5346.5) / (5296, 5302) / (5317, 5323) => 2132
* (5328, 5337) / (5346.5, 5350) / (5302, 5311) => 2288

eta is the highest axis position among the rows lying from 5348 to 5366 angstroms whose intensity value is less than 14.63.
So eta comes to 5364.35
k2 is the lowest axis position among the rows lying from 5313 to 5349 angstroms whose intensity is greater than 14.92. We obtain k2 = 5316.39 angstroms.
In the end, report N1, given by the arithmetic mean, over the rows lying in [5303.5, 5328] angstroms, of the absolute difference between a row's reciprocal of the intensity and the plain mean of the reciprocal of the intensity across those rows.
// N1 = 0.0038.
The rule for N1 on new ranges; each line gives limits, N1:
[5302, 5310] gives 0.0050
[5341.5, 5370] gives 0.0042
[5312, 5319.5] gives 0.0039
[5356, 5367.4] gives 0.0038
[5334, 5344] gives 0.0022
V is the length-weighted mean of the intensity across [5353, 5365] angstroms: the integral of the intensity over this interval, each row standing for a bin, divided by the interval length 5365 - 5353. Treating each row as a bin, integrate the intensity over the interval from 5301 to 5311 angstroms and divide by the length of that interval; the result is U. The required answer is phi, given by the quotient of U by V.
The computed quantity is 1.02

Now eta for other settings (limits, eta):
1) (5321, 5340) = 5339.70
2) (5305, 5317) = 5313.94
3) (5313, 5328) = 5327.42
